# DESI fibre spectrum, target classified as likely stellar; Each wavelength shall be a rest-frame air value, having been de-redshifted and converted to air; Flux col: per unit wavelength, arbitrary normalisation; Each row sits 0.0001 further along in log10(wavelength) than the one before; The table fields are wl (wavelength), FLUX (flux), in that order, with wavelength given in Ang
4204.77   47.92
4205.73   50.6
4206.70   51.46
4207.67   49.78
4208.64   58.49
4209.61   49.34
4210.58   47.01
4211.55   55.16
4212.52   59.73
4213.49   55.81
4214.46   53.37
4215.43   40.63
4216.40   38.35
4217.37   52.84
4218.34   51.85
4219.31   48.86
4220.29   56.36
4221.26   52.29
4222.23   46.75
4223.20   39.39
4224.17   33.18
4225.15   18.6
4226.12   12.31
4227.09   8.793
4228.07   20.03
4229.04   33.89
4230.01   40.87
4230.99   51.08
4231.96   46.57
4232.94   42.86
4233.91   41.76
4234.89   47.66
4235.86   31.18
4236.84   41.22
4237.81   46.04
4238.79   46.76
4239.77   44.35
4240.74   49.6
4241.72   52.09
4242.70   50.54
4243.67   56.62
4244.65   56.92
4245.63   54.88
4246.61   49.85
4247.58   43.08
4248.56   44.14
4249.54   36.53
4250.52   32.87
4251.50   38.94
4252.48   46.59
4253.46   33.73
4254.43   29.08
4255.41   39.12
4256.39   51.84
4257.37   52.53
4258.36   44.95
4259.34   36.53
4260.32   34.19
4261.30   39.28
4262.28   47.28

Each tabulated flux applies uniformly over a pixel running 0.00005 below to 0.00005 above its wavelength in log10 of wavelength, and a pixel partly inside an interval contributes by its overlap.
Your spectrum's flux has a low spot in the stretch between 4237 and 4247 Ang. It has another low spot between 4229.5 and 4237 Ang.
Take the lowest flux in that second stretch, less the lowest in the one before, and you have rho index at -13.2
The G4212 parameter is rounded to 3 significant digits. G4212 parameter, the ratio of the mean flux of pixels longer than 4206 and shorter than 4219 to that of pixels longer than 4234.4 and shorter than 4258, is 1.14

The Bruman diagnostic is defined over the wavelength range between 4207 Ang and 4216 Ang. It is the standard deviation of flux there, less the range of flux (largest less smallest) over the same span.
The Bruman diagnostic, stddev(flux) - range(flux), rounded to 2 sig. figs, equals -13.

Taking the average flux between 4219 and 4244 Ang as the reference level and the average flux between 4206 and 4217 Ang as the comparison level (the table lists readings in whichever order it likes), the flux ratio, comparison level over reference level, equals 1.25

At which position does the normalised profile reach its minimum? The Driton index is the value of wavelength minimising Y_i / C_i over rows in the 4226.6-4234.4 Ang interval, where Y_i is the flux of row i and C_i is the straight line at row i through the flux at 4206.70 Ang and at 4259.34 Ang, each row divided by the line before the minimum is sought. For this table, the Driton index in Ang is 4227.09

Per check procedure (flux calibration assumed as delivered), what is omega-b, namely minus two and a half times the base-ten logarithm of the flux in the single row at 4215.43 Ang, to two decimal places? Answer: -4.02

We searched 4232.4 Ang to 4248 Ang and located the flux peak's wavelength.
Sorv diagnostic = 4244.65 Ang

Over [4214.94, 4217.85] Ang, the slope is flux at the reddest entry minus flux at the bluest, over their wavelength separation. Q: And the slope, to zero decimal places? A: 6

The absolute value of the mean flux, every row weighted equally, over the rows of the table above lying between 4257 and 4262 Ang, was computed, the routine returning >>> 41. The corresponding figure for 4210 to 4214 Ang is 54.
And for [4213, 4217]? 47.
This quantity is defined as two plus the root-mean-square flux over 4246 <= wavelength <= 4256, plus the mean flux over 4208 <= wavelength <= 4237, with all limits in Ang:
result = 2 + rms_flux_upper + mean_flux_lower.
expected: 84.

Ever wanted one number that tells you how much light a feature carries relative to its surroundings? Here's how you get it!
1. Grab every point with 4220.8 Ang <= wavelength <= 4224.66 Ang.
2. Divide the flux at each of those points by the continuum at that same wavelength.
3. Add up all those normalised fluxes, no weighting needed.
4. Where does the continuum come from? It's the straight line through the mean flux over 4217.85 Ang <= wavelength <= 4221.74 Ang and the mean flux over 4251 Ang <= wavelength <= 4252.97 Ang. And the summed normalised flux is 3.33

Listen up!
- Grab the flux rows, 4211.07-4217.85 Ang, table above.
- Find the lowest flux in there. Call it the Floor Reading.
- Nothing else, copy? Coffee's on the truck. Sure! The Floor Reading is 38.35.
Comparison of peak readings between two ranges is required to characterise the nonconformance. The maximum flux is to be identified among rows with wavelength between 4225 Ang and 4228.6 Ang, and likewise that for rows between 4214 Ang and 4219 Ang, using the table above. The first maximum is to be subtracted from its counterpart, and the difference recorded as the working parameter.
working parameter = 33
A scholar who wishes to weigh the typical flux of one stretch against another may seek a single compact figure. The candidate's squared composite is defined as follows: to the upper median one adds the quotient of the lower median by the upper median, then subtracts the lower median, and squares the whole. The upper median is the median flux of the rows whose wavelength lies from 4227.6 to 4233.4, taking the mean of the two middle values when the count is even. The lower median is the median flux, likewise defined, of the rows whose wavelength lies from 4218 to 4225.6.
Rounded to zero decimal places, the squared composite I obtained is 23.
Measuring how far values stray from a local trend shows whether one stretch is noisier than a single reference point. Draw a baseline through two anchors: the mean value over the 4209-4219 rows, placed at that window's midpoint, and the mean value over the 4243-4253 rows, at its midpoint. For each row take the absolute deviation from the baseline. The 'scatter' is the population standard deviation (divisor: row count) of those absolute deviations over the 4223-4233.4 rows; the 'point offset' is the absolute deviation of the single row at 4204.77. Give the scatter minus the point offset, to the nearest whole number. 10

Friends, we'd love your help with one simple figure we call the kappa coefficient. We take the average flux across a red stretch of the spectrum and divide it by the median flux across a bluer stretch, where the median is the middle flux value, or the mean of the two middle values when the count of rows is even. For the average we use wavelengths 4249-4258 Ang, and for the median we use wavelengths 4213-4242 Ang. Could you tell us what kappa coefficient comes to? 0.89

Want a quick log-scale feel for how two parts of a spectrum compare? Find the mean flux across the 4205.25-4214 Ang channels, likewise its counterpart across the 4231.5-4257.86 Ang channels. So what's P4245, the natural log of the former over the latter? 0.17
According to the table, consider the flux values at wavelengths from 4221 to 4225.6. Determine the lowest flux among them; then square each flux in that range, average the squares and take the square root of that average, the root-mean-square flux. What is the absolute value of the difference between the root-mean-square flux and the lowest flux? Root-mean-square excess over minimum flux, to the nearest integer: 21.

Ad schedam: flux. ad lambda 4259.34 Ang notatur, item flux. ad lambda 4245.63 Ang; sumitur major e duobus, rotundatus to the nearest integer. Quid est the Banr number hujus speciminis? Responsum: 55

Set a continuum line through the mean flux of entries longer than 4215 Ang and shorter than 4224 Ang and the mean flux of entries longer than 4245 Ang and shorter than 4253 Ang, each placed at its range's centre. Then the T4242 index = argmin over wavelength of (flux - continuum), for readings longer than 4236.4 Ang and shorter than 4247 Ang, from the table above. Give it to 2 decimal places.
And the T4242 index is 4236.84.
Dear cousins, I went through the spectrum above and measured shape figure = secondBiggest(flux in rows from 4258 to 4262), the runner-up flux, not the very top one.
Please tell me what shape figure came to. 39.28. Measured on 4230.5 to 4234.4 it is 46.57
